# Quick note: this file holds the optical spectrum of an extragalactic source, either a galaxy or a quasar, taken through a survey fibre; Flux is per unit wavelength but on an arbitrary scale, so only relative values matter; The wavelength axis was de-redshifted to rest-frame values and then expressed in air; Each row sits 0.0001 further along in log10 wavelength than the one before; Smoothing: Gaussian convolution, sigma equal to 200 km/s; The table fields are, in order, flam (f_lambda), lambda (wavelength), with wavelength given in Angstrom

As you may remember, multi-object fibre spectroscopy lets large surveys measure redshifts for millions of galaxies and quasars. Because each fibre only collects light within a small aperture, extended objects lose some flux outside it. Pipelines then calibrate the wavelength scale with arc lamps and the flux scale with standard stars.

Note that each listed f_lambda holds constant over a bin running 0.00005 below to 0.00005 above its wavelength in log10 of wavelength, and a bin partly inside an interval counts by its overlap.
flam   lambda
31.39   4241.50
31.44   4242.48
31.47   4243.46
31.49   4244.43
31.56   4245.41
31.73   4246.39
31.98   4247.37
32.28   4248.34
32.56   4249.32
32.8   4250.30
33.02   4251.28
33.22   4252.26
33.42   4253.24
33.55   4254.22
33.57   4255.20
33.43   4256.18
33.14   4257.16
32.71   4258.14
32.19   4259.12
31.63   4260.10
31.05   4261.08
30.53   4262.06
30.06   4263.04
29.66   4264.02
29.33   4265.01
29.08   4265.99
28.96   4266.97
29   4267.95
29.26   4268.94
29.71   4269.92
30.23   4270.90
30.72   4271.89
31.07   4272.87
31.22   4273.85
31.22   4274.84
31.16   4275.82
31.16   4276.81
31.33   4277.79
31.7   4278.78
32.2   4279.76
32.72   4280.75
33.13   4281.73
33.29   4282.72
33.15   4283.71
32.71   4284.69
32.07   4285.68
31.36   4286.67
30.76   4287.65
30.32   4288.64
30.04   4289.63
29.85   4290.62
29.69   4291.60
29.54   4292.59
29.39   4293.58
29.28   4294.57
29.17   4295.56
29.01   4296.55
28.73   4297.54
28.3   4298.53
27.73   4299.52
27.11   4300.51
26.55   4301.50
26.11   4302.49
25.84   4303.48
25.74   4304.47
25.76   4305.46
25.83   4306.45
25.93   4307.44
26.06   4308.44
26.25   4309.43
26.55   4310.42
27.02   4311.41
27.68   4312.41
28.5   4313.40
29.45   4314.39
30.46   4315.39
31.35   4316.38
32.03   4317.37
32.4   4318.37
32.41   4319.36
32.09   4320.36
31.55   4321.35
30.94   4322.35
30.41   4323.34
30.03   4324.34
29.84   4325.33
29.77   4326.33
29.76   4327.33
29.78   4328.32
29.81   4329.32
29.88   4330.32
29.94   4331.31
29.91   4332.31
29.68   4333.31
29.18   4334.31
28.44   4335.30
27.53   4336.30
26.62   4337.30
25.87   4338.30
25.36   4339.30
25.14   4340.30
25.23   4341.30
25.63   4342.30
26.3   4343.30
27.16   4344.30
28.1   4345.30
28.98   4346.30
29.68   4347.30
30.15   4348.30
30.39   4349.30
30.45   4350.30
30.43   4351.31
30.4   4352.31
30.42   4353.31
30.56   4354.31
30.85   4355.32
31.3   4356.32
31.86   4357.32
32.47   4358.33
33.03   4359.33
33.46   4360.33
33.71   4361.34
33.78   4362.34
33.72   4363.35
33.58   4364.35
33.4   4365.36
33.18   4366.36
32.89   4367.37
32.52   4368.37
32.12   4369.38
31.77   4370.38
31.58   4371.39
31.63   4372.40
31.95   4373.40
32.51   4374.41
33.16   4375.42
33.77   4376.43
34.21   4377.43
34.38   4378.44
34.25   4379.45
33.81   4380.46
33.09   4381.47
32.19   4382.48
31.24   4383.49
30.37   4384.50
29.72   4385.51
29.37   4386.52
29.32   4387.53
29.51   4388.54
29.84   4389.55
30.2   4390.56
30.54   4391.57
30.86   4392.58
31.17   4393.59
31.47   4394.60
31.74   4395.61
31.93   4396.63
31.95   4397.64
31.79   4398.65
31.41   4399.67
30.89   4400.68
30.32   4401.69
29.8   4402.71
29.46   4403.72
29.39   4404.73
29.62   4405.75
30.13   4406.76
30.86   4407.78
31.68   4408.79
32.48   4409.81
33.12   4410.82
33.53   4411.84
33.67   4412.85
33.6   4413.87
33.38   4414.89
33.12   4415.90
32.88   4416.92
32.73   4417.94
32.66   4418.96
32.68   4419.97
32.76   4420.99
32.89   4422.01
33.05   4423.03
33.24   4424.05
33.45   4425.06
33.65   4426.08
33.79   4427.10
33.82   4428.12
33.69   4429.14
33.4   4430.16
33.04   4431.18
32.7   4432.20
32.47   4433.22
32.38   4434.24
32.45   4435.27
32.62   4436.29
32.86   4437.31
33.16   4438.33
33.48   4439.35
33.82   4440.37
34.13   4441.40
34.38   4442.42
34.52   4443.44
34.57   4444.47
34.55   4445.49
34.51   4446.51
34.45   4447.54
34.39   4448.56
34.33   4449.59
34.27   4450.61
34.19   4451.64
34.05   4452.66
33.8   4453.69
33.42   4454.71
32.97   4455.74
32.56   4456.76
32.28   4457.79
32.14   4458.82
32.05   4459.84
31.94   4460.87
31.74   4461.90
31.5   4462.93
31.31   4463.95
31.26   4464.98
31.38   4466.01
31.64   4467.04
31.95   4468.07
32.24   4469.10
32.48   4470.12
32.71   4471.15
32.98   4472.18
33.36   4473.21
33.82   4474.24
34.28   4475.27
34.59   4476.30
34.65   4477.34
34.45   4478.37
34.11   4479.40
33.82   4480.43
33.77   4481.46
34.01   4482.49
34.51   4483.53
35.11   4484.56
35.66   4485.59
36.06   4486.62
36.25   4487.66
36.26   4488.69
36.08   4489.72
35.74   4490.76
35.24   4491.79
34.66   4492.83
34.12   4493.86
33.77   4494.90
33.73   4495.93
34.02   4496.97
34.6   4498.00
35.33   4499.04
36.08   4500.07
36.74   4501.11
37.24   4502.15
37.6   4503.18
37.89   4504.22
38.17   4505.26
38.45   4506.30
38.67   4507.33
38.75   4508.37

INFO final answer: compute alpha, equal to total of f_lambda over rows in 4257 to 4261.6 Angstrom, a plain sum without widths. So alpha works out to 161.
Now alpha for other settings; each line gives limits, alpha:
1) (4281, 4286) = 164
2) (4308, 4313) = 134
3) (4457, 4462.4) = 160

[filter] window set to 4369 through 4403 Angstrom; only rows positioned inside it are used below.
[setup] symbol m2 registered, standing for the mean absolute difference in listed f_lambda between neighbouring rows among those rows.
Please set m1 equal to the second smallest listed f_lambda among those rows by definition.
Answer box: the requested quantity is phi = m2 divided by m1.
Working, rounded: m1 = 29.37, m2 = 0.40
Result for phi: 0.0136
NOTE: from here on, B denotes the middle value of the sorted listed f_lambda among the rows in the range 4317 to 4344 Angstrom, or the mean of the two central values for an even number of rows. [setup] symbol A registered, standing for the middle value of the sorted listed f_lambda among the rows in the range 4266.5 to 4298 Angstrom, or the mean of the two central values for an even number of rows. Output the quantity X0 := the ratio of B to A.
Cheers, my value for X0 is 0.97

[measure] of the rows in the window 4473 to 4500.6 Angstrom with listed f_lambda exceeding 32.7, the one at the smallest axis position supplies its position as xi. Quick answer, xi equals 4473.21 Angstrom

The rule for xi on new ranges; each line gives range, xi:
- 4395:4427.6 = 4410.82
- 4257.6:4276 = 4258.14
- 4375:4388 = 4375.42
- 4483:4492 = 4483.53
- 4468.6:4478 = 4471.15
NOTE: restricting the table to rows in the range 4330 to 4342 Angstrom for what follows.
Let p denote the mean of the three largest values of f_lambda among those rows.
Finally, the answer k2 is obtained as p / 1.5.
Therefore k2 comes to 19.9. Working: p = 29.9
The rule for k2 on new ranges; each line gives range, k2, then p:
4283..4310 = 21.8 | 32.6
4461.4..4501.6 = 24.3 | 36.4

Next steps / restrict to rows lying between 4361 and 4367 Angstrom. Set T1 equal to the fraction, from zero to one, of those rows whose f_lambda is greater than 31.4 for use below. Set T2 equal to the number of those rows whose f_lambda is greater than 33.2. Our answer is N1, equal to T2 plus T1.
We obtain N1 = 6.0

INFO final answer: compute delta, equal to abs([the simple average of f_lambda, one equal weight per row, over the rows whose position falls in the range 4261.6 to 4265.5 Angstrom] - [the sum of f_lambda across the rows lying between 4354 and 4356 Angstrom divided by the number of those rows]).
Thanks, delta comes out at 0.8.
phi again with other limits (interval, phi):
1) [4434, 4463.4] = 0.0059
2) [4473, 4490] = 0.0090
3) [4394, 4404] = 0.0111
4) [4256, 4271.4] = 0.0132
